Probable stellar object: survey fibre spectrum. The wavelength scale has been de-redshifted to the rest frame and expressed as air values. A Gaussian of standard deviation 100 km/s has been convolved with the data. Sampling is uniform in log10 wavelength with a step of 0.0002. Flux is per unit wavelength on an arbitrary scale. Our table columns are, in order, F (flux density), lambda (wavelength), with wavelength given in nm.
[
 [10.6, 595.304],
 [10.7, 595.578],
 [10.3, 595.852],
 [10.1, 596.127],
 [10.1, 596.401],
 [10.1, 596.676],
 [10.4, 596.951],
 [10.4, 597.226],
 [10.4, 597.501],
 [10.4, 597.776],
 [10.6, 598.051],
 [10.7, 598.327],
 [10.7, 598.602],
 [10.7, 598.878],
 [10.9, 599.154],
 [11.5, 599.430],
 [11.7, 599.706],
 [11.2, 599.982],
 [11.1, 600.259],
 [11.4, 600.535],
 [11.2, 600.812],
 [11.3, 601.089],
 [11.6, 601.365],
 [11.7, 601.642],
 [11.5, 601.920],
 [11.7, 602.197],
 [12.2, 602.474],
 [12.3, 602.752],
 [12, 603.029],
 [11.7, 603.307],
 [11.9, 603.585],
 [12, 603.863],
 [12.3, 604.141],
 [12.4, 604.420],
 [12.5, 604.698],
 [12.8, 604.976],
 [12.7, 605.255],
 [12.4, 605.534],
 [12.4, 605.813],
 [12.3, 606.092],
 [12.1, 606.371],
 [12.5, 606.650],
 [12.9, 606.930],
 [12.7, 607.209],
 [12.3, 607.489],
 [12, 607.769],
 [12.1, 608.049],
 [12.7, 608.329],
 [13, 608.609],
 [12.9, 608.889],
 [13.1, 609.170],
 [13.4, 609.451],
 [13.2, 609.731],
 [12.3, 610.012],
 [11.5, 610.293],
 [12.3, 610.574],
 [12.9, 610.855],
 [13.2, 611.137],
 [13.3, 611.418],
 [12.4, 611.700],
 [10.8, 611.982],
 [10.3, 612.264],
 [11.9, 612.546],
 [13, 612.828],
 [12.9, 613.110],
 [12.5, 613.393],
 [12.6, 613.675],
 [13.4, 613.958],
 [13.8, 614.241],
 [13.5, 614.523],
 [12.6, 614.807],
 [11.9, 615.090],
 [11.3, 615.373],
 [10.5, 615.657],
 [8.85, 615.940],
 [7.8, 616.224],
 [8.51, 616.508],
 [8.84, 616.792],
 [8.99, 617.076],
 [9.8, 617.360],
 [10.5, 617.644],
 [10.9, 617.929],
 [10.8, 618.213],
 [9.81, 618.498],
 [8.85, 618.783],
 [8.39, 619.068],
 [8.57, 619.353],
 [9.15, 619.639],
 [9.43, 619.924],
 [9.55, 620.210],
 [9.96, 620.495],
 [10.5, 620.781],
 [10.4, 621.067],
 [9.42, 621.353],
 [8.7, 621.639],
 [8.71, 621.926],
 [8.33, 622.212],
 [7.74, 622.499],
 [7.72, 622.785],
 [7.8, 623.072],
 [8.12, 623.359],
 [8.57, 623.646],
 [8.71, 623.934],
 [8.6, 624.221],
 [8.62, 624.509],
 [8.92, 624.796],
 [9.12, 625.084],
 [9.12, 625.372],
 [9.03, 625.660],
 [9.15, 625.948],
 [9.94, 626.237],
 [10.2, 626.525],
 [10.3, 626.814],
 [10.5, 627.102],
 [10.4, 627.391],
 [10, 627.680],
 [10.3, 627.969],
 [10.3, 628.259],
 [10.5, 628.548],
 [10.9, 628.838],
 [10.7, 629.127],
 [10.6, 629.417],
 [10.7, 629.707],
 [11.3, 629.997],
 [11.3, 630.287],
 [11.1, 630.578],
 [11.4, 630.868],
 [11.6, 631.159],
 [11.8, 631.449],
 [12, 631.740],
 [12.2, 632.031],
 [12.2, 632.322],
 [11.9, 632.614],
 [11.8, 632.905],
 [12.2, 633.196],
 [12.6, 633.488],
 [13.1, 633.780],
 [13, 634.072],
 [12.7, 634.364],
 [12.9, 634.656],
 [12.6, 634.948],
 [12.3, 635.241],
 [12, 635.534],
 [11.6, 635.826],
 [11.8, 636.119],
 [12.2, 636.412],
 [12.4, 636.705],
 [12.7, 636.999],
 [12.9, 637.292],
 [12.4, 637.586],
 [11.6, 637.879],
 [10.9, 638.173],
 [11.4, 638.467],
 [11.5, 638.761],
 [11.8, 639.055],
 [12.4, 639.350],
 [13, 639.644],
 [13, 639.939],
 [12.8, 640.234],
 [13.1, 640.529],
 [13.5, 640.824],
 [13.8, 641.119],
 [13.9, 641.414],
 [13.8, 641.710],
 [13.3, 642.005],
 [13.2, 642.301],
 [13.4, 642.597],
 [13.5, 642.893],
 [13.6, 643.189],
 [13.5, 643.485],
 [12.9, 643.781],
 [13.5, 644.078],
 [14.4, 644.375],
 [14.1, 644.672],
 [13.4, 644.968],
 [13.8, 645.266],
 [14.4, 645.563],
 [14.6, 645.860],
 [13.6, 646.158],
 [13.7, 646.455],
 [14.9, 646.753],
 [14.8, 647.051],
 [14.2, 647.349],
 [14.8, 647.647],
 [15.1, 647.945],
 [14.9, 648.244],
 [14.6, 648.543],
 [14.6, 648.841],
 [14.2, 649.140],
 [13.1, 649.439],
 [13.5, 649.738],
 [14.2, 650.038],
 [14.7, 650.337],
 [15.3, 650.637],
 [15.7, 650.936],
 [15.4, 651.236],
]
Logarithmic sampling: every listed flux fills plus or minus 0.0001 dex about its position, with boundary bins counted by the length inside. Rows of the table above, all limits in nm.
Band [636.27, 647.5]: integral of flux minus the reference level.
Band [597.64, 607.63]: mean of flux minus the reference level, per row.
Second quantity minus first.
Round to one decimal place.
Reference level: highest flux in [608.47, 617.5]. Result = 4.6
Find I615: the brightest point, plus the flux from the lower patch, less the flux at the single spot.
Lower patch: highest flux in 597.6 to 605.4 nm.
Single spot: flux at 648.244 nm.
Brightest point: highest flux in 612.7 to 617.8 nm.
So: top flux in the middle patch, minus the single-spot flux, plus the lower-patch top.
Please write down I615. 11.7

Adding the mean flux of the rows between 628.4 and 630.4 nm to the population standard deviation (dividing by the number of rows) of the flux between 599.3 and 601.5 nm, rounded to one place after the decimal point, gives 11.1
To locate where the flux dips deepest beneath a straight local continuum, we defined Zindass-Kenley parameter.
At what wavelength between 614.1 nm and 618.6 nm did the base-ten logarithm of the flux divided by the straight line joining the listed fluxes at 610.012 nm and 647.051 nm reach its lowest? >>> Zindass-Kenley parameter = 616.224 nm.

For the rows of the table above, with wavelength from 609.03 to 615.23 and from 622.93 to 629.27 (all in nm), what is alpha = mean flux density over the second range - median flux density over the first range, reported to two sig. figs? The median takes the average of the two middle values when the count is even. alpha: -3.2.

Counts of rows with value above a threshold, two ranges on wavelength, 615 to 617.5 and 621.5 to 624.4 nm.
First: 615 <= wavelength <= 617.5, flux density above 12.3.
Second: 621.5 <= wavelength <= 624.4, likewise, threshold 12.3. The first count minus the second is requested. 0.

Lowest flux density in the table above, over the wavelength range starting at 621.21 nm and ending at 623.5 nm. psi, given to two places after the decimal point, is 7.72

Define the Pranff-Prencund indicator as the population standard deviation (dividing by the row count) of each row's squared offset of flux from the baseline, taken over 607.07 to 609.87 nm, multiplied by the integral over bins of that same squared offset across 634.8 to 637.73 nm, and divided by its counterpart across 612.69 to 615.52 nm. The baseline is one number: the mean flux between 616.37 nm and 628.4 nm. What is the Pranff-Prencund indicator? 2.3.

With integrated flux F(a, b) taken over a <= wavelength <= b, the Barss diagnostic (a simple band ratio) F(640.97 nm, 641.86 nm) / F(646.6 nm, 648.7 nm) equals 0.40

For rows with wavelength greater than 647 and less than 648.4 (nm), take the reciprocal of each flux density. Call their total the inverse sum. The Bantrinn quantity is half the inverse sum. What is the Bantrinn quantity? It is 0.169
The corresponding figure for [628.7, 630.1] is 0.231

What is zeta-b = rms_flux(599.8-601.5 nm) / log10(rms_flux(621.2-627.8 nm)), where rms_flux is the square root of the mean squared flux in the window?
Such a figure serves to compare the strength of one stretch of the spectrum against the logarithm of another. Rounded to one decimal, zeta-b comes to 11.8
